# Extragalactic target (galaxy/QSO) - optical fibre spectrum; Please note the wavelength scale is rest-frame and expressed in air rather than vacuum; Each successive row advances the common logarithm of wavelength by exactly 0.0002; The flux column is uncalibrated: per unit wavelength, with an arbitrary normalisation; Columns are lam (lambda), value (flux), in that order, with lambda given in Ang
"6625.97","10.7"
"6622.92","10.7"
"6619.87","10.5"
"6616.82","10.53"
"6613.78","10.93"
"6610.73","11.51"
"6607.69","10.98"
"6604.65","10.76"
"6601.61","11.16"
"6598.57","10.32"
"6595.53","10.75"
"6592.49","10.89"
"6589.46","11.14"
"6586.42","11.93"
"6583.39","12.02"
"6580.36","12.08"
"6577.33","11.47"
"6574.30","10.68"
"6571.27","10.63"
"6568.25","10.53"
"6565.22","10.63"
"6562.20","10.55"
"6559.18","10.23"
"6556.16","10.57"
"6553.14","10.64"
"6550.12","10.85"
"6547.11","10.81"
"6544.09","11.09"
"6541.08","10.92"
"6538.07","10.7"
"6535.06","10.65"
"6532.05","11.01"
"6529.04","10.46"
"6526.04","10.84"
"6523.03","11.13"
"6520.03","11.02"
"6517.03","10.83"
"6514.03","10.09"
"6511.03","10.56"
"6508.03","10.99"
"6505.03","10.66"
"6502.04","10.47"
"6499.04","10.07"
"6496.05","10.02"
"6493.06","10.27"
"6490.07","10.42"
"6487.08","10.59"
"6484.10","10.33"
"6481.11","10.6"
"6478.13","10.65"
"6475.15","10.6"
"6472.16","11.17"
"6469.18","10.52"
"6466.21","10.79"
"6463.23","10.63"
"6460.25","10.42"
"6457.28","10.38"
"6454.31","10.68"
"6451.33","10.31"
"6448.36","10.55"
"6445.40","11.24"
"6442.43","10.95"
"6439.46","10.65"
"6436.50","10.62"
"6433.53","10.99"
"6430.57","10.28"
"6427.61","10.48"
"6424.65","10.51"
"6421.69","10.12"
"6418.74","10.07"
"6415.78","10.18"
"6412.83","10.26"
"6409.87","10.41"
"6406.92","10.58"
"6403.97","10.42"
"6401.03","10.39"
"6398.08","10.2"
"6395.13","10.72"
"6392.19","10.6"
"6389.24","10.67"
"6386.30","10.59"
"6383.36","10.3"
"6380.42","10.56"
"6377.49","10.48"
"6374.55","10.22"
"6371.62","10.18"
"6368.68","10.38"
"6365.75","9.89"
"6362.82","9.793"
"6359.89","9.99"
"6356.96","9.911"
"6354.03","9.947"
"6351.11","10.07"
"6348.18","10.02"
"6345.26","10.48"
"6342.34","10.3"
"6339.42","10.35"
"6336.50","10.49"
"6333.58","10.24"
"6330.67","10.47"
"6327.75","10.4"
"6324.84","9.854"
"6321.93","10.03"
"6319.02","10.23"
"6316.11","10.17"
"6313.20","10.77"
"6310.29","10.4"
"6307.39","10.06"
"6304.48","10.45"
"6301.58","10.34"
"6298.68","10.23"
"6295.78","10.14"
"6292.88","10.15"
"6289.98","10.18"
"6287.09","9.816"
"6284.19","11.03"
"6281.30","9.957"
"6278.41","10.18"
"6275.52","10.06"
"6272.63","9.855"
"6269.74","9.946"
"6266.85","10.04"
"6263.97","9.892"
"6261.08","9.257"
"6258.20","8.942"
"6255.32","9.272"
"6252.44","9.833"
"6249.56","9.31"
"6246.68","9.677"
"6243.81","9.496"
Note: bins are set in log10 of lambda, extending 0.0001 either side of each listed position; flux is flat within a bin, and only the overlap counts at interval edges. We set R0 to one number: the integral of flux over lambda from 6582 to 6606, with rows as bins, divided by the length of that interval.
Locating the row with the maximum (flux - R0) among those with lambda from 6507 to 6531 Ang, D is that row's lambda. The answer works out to 6523.03 Ang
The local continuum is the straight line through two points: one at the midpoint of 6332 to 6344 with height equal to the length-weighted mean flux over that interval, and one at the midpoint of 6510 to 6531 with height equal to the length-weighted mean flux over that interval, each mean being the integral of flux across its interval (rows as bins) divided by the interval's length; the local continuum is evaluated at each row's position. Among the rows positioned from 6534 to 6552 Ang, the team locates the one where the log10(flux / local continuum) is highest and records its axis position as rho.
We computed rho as 6544.09 Ang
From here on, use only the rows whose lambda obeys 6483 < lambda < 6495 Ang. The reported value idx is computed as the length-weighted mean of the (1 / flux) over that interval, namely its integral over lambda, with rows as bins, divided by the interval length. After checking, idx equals 0.096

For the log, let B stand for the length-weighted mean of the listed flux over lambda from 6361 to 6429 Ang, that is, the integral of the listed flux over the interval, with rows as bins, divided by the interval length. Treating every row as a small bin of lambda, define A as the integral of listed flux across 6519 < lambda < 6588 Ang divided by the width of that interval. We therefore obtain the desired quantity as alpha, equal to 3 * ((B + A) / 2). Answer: 31.9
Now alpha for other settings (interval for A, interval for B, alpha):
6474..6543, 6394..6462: 31.7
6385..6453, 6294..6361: 31.1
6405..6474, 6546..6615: 32.3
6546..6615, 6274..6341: 31.8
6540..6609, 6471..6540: 32.3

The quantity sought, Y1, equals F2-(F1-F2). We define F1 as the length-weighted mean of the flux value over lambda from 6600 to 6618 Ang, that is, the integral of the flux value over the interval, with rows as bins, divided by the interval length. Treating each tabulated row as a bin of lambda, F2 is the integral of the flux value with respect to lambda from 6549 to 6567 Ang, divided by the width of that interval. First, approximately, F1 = 11.0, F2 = 10.57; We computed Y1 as 10.1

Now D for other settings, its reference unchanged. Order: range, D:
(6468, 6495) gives 6472.16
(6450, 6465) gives 6454.31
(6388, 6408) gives 6395.13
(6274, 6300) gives 6284.19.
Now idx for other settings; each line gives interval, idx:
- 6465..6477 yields 0.093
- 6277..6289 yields 0.098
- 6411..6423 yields 0.098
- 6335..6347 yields 0.096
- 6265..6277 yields 0.100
